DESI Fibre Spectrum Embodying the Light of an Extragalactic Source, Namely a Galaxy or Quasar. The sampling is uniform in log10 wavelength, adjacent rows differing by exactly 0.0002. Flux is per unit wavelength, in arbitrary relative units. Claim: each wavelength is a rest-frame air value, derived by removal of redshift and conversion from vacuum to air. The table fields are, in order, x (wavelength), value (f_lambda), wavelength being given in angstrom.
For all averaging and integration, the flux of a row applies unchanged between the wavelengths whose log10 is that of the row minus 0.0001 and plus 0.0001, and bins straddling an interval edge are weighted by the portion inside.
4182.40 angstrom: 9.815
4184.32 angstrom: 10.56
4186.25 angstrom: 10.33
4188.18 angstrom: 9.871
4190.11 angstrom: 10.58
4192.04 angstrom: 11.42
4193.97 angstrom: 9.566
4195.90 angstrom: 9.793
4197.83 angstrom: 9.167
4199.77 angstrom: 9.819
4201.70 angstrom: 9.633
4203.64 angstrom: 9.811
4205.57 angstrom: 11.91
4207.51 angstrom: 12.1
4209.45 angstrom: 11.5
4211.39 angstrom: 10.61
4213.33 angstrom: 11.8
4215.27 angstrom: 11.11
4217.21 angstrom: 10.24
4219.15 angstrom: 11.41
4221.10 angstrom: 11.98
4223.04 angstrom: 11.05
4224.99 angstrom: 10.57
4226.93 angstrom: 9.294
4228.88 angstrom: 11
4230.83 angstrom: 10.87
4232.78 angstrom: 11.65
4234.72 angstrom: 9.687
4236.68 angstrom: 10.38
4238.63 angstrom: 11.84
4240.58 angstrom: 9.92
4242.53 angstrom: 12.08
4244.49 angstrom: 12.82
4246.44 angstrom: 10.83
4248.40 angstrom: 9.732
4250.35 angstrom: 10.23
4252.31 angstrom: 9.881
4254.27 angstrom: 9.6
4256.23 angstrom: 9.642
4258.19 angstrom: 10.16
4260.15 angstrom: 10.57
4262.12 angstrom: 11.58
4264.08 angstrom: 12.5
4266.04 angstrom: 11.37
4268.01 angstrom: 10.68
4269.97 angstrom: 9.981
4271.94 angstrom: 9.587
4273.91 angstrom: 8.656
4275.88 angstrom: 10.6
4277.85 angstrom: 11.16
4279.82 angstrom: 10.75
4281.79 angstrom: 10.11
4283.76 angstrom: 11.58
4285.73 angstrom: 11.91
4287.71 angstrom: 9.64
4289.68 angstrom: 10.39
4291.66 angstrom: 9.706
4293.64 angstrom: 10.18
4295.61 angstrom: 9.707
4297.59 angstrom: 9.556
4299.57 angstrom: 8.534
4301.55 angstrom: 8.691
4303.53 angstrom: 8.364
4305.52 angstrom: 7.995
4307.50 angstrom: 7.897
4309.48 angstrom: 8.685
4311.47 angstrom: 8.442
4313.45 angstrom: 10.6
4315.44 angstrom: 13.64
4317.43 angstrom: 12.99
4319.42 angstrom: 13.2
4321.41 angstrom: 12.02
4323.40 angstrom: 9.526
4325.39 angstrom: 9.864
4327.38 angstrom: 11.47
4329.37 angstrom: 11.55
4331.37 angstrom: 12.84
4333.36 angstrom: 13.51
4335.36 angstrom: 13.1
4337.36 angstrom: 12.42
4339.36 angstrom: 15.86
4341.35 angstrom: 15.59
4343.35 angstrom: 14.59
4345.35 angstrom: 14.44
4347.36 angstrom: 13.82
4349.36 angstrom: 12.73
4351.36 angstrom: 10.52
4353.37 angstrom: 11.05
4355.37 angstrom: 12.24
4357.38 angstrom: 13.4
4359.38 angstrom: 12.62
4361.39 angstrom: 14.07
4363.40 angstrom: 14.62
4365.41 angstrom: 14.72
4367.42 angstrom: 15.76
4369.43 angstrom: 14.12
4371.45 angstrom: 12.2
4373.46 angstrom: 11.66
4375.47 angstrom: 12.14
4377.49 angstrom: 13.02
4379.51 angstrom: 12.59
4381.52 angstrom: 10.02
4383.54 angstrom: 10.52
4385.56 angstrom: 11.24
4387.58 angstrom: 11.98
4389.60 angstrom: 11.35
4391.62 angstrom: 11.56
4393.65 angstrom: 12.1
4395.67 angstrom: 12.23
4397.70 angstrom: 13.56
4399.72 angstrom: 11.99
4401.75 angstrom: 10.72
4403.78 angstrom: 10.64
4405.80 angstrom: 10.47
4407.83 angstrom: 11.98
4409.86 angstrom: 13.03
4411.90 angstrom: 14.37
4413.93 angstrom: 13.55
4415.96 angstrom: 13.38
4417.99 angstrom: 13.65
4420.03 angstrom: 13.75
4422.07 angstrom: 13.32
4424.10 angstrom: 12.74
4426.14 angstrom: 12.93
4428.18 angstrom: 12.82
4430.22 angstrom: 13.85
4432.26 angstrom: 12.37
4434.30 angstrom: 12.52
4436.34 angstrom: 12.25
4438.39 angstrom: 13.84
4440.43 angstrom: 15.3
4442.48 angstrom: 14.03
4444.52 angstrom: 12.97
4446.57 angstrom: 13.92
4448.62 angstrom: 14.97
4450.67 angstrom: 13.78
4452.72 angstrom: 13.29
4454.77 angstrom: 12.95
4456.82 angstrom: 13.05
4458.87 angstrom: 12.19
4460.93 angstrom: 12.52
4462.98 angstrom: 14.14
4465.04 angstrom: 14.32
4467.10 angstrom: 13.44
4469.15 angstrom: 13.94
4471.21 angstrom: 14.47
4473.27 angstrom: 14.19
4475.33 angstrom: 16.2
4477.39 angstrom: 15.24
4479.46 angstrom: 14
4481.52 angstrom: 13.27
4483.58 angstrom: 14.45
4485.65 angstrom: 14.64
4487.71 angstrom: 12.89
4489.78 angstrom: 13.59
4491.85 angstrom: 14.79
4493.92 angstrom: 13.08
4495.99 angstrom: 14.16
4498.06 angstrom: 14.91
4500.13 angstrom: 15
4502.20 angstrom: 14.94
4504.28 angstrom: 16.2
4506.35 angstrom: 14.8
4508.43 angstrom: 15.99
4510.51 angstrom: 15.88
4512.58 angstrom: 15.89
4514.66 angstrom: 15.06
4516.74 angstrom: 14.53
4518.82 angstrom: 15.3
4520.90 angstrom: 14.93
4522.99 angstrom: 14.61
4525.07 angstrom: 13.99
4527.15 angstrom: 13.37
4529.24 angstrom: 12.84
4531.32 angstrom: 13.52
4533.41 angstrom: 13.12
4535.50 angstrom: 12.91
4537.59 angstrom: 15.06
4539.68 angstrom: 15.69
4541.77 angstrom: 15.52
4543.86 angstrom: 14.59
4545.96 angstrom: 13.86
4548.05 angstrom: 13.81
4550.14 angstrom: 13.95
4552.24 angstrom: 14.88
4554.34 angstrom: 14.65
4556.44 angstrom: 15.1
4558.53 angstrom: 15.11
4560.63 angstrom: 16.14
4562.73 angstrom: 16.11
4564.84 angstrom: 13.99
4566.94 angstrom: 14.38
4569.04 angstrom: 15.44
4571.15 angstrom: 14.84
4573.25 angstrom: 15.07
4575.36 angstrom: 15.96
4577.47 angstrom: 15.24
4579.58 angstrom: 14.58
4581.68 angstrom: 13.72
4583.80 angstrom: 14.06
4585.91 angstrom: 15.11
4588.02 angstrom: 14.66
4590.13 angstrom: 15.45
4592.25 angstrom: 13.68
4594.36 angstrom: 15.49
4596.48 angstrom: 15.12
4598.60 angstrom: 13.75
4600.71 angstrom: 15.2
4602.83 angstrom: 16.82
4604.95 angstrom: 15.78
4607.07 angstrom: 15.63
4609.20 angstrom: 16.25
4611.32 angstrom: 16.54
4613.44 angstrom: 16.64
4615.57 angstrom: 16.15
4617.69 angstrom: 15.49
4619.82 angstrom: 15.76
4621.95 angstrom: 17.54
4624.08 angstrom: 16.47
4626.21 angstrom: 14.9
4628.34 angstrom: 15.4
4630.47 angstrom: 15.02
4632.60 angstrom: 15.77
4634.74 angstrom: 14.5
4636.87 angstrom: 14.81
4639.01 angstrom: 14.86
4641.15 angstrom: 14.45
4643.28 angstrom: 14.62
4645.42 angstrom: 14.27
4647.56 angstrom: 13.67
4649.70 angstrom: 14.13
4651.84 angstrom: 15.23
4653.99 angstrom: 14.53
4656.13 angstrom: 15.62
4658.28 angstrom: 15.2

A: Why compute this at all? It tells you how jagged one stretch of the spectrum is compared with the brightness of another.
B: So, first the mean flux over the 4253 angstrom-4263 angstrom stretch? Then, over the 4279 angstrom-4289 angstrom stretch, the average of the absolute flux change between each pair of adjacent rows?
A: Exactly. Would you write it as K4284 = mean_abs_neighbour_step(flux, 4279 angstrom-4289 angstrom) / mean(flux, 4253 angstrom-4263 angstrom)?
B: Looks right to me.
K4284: 0.11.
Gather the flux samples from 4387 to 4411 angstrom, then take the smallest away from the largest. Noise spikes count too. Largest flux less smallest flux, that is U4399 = 3.1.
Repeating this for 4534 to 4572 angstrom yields 3.2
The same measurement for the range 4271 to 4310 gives 4.0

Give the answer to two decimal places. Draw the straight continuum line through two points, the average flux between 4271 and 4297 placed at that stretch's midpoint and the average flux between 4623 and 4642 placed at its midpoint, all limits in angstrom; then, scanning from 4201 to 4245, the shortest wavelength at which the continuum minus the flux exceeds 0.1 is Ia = 4226.93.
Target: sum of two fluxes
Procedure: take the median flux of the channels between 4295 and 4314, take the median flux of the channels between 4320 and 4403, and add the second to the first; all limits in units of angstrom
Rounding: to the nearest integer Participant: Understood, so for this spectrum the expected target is 21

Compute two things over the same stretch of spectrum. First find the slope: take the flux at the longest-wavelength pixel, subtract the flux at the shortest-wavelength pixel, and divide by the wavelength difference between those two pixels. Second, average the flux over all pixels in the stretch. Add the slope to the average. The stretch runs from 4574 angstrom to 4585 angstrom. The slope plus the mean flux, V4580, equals 14.5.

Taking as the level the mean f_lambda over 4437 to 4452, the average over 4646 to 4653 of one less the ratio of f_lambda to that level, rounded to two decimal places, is -0.02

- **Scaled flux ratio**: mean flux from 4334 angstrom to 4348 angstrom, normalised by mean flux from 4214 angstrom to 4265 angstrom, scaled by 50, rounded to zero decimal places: 66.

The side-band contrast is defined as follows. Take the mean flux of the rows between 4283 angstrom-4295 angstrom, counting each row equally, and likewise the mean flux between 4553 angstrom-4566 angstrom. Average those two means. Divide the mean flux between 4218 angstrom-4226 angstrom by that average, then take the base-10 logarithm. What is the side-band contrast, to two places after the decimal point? -0.06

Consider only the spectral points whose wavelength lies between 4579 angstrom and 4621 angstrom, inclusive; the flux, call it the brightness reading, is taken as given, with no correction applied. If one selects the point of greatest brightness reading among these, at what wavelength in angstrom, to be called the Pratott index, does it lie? 4602.83 angstrom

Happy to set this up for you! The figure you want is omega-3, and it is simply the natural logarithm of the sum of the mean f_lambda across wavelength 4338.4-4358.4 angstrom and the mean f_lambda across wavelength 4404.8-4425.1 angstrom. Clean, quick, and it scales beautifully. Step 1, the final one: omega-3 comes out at 3.28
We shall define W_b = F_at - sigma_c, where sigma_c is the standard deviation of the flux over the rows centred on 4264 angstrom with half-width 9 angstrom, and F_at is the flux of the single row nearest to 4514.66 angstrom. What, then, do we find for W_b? 14.1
